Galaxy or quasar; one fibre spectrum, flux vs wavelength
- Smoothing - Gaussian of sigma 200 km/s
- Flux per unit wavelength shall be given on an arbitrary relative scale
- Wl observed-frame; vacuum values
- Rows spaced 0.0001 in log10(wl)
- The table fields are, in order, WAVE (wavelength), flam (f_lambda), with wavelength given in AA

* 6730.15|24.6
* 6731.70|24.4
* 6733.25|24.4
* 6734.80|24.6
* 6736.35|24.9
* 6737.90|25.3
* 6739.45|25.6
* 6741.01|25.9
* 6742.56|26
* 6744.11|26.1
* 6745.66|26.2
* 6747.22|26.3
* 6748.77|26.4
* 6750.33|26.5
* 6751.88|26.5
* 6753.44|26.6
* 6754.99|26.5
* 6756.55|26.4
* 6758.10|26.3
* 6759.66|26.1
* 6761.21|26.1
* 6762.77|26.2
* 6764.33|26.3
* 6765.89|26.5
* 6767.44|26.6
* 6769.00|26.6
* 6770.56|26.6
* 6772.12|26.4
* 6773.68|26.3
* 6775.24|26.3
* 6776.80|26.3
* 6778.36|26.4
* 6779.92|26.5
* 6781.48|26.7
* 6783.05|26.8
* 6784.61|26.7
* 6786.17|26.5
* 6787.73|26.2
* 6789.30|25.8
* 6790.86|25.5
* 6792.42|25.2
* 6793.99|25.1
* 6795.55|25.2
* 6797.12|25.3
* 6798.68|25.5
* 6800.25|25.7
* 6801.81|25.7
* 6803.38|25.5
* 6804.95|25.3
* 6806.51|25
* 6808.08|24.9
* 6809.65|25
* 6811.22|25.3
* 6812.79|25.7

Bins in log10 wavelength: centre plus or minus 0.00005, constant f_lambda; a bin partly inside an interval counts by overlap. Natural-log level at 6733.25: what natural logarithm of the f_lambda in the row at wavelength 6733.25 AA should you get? 3.19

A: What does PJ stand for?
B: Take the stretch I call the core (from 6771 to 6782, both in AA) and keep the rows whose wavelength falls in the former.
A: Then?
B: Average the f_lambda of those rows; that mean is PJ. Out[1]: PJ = 26.4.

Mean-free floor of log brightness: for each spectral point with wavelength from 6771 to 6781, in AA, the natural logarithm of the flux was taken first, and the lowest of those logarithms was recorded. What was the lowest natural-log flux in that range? 3.27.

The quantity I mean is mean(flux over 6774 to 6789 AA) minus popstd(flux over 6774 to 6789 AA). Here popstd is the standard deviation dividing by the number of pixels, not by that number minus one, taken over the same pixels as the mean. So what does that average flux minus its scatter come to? 26.3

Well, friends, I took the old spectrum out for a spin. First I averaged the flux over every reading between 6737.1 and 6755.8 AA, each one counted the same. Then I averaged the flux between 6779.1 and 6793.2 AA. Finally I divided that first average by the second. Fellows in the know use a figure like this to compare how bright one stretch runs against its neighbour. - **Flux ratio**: 1.00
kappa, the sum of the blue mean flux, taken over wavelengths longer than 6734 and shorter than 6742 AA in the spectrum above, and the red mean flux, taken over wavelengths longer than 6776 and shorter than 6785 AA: 51.8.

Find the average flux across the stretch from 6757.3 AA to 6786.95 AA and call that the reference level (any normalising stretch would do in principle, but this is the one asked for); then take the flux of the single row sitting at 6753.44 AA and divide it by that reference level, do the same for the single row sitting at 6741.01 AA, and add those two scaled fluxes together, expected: 1.986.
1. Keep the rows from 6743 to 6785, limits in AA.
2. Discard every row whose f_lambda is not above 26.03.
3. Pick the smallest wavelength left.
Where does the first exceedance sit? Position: 6744.11 AA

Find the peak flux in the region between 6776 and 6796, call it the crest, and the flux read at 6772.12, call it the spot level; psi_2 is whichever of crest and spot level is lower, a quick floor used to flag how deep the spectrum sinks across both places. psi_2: 26.40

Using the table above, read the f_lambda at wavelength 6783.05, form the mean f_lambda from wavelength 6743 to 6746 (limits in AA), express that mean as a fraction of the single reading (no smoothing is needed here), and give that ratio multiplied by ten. 9.8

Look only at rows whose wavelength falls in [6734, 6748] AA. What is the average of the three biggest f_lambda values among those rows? 26.2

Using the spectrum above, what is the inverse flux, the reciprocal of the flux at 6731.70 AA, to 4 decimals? 0.0410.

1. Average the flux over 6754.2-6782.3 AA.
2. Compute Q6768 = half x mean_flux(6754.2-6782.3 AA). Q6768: 13.2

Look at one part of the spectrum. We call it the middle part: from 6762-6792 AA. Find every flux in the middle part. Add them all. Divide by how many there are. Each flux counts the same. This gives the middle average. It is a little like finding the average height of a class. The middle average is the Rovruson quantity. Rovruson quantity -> 26.4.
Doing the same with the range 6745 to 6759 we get 26.4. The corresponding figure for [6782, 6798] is 25.8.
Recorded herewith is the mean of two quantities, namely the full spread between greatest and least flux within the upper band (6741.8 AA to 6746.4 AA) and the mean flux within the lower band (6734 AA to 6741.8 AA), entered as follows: 12.73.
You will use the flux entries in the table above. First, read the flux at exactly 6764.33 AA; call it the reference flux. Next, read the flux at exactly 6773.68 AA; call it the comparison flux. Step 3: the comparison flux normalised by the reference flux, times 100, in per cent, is 100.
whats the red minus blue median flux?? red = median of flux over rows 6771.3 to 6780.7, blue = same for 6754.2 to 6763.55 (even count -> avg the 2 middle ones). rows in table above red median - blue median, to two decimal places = 0.10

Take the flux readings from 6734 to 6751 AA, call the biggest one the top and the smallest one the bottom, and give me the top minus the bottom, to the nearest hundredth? 1.90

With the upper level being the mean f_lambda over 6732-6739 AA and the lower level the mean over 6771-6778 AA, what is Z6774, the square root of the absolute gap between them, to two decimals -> 1.23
